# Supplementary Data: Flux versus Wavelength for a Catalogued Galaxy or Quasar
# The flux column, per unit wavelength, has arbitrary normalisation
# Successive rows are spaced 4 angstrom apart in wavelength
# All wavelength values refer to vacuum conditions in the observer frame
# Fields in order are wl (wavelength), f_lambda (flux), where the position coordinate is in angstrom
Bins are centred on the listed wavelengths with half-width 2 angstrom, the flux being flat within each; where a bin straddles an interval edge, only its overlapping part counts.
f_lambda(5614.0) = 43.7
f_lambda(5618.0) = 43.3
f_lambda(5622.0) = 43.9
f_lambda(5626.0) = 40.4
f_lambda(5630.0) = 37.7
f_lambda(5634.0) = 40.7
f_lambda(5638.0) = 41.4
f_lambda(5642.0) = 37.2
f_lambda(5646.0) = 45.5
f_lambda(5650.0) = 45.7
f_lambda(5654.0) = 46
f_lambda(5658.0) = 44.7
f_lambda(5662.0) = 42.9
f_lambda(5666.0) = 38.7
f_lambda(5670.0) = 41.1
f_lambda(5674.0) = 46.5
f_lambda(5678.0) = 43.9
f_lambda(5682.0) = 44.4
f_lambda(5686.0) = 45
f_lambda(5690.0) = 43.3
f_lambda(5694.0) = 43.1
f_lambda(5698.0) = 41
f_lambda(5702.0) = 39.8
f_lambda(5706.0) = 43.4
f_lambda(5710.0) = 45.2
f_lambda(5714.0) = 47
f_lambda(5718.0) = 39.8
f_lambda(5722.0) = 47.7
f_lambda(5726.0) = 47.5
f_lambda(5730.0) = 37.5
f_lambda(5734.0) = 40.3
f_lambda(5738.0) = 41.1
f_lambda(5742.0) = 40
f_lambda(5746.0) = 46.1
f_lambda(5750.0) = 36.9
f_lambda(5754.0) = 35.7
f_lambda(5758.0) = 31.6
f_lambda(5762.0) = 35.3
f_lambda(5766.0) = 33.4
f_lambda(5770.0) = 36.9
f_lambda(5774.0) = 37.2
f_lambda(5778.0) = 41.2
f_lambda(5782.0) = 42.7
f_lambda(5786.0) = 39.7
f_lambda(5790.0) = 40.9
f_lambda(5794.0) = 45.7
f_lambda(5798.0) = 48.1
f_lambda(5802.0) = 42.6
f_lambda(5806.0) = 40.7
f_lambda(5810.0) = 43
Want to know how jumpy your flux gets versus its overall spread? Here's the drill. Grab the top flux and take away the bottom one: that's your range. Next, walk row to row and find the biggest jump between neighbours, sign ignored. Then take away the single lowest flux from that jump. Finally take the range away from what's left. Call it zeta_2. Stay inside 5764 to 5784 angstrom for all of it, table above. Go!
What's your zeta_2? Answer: -38.7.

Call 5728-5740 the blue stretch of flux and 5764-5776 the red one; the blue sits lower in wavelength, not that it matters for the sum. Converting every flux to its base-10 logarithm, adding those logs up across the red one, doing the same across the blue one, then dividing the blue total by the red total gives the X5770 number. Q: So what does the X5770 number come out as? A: 1.03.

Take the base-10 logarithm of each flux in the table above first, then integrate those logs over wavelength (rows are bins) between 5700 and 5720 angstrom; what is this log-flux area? 32.7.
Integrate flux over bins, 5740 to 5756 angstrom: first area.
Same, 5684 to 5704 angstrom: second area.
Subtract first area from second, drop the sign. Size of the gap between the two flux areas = 214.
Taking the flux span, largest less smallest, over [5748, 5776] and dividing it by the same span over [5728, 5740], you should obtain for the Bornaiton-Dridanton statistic 1.6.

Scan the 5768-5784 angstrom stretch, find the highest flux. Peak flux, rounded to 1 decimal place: 42.7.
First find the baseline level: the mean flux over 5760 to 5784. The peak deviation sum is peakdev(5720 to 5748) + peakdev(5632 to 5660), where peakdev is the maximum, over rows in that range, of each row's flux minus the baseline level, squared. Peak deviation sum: 166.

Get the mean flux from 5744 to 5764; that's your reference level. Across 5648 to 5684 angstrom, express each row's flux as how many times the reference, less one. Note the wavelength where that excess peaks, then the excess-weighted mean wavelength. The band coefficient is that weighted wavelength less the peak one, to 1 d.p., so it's -8.6 angstrom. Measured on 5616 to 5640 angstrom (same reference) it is 4.2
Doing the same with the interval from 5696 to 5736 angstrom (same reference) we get -6.1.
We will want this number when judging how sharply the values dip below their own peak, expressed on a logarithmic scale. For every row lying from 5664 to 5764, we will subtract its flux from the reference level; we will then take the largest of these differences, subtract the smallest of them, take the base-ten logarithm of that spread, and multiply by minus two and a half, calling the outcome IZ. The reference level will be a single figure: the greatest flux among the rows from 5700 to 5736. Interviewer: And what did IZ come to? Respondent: -3.0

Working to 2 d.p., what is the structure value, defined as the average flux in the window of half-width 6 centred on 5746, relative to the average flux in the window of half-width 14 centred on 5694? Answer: 0.96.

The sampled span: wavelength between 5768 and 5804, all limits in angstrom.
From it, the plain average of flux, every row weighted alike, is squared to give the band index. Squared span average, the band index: 1736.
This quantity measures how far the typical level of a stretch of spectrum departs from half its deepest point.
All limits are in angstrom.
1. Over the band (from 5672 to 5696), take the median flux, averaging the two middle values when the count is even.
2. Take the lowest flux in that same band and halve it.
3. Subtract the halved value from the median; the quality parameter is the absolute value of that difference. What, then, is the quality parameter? 22.6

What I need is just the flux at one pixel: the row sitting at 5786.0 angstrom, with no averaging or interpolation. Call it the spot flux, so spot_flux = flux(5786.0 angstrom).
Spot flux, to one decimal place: 39.7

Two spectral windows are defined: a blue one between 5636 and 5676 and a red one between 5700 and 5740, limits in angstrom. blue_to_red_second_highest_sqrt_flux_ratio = 0.98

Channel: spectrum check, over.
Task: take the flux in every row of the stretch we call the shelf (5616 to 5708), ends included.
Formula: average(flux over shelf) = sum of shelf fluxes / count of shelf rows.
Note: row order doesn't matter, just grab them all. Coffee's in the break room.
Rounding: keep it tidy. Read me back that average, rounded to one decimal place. 42.6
